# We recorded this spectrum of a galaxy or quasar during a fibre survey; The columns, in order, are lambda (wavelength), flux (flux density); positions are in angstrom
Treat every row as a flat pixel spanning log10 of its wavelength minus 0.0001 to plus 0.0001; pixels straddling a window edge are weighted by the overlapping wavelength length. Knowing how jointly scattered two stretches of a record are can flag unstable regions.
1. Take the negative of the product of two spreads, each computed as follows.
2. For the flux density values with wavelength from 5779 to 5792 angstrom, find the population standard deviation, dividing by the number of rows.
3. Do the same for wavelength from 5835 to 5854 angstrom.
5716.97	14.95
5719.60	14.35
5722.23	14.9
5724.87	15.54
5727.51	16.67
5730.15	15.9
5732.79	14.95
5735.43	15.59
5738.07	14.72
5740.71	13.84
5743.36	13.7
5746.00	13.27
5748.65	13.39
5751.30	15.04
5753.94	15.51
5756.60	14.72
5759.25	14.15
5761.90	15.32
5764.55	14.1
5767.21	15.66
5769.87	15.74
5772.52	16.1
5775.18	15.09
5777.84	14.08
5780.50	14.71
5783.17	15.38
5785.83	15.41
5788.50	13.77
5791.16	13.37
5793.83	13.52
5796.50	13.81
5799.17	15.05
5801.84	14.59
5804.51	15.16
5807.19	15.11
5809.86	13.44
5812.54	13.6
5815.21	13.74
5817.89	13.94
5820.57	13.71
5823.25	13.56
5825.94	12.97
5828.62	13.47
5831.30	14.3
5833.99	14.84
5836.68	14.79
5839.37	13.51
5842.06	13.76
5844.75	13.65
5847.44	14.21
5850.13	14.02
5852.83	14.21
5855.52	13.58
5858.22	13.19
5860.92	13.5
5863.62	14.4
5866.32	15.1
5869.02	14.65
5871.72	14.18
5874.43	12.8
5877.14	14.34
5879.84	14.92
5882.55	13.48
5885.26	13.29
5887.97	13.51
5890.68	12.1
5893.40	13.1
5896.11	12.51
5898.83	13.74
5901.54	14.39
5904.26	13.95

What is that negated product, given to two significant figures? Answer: -0.33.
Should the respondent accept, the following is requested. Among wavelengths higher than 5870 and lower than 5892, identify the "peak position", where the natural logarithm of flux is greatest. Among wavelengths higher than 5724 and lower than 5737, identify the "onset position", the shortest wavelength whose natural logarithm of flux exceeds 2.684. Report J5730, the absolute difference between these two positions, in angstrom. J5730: 155.0 angstrom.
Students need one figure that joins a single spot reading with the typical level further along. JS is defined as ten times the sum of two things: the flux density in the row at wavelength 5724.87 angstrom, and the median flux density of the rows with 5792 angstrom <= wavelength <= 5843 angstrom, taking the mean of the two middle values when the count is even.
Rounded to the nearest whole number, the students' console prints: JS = 293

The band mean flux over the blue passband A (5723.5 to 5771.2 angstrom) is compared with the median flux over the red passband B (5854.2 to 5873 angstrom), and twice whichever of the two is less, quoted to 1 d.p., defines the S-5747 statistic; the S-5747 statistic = 28.4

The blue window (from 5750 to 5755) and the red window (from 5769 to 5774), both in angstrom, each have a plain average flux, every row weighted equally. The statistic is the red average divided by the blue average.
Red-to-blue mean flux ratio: 1.04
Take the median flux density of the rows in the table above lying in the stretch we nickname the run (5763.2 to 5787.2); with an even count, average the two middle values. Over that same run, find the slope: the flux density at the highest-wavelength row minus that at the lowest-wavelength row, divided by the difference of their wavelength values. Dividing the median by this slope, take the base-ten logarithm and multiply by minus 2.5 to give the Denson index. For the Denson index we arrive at -6.0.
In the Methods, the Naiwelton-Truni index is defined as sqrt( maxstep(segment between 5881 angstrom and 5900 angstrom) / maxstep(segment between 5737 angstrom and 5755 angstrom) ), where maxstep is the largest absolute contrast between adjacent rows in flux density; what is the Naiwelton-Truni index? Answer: 0.92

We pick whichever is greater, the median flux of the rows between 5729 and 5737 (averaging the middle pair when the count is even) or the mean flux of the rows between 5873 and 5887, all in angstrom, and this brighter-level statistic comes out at 15.6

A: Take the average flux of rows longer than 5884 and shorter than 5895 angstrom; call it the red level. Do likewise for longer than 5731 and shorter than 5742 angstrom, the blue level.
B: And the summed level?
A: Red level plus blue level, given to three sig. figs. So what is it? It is 27.8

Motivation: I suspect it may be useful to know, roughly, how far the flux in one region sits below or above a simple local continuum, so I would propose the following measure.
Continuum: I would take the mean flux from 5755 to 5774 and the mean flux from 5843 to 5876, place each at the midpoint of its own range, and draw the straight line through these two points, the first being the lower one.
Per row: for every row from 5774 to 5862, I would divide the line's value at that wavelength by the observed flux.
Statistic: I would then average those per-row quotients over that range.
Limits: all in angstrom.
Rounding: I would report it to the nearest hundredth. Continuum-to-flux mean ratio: 1.03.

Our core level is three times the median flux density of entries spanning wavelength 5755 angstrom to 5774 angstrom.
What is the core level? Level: 46.0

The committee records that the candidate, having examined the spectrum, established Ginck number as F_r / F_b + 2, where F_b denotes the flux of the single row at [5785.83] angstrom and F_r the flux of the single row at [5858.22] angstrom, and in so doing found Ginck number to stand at 2.86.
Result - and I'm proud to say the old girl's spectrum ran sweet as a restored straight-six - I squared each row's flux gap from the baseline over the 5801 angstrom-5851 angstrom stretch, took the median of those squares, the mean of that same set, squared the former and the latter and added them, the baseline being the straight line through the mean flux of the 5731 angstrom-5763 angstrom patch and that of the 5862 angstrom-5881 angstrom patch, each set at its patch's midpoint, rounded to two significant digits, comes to 0.48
